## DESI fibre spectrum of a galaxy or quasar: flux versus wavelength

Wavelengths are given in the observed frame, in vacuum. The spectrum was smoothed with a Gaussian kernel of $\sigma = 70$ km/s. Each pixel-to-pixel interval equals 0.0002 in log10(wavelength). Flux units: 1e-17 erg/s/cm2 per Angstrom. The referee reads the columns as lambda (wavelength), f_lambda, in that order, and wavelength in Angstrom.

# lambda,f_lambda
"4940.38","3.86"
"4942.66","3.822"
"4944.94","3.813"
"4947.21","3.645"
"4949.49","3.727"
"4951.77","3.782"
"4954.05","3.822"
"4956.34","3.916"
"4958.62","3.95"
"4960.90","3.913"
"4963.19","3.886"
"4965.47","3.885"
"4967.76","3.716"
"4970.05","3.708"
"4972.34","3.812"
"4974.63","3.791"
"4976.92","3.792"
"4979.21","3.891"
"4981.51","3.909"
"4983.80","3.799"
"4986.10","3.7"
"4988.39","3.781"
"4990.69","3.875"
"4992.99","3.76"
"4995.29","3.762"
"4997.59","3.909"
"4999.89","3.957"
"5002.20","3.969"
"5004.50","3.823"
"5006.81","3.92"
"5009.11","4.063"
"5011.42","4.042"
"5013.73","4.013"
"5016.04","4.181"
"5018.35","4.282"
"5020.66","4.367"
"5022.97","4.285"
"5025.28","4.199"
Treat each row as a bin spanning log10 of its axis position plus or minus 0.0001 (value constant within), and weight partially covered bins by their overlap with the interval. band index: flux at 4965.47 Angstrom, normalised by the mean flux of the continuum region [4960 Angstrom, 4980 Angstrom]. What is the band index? 1.017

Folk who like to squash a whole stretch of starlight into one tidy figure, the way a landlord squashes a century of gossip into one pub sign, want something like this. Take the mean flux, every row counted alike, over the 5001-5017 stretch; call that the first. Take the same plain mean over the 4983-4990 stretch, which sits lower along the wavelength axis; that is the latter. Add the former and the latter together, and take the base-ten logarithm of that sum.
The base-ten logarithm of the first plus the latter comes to 0.890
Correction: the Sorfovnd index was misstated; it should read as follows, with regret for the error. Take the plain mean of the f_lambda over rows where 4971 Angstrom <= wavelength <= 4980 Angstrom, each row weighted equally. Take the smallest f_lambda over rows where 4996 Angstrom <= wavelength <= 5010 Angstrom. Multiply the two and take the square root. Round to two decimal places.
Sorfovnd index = 3.82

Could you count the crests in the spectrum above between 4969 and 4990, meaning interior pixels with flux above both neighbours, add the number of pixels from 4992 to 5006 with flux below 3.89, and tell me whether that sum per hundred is 0.050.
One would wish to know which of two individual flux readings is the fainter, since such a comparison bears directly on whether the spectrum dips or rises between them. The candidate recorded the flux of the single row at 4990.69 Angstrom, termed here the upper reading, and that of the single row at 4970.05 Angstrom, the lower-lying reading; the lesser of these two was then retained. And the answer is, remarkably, 3.71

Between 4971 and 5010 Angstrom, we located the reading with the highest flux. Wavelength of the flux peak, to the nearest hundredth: 5009.11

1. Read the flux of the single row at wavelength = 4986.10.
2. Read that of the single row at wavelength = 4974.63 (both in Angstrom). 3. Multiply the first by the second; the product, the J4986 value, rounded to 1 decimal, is 14.0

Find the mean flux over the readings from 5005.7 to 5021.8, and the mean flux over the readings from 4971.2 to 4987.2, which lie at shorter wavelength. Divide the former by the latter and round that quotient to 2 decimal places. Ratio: 1.08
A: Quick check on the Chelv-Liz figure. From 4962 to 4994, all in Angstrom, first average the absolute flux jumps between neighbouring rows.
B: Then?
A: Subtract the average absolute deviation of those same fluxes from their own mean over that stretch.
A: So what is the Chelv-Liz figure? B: 0.012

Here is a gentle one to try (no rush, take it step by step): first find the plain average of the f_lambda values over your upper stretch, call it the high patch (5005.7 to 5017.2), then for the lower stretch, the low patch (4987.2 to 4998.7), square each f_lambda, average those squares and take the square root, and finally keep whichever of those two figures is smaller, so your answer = 3.82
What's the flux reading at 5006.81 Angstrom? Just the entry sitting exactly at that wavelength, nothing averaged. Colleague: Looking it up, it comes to 3.92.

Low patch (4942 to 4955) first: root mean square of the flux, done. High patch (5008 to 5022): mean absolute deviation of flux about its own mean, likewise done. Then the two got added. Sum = 3.89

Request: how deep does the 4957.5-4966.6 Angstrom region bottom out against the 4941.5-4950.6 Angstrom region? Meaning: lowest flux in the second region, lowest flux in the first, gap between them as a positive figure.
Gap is 0.24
